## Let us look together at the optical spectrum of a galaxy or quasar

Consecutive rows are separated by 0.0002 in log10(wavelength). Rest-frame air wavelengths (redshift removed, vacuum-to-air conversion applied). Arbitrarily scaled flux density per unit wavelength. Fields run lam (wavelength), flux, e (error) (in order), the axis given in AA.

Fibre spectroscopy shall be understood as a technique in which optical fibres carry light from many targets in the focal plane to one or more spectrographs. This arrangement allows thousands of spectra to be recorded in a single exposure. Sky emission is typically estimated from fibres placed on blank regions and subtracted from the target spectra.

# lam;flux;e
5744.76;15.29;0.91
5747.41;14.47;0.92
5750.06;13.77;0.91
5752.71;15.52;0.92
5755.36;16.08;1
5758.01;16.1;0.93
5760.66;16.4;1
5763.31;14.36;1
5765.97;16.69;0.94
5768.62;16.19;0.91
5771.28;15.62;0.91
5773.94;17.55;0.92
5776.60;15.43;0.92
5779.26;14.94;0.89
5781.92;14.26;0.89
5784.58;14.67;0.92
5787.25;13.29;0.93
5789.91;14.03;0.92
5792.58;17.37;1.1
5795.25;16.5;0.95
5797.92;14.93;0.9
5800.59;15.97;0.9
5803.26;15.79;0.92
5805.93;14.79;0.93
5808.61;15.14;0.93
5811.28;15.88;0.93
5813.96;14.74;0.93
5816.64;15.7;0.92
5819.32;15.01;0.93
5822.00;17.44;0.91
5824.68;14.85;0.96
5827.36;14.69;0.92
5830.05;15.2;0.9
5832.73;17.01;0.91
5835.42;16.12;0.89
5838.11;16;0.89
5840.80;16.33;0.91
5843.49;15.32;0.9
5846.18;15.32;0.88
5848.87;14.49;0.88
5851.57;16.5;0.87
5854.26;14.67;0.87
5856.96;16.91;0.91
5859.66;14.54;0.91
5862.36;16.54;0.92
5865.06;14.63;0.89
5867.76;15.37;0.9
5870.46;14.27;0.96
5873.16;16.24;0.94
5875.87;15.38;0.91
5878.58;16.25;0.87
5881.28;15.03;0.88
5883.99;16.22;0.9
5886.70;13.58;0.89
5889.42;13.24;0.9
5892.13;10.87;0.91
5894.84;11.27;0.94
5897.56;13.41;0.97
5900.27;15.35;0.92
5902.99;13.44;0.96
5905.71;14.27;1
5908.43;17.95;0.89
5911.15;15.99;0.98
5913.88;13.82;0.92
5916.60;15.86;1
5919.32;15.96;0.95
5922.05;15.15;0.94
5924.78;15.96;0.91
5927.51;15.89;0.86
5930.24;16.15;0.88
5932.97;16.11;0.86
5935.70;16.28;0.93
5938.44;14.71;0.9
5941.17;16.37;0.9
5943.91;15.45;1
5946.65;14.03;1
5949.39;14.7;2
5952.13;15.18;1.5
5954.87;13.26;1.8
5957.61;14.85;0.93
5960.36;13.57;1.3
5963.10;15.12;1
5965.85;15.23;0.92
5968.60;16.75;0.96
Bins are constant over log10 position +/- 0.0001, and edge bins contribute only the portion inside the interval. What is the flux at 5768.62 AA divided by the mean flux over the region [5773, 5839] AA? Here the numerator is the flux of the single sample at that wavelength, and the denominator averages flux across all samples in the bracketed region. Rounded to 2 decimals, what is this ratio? 1.05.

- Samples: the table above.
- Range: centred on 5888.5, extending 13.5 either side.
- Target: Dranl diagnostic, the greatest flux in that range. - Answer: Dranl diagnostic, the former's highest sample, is 16.25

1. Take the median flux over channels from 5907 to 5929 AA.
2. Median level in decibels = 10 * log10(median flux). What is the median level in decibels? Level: 12.02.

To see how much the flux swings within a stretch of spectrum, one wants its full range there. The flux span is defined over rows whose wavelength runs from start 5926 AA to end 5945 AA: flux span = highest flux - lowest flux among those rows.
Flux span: 1.7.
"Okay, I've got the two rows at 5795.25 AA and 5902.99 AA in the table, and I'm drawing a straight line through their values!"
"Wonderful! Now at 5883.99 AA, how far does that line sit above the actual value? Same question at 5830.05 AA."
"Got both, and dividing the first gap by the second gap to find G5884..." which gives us -7.2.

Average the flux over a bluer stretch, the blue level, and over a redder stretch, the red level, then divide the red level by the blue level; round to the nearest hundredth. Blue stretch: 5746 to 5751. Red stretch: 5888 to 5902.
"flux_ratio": 0.91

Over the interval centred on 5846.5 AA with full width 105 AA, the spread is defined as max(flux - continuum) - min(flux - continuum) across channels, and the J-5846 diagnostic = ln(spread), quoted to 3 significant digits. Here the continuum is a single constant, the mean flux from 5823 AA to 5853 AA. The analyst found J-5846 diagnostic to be 1.88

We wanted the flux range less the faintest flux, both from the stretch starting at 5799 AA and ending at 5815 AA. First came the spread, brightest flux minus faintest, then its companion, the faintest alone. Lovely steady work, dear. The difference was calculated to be -14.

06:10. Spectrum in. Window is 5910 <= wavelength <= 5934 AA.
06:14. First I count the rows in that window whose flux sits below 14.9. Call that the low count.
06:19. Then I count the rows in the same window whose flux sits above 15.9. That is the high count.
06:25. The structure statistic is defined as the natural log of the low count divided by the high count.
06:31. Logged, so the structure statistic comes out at -1.6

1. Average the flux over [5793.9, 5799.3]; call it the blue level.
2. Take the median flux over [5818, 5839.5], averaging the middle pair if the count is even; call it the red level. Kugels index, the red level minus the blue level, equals -0.12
